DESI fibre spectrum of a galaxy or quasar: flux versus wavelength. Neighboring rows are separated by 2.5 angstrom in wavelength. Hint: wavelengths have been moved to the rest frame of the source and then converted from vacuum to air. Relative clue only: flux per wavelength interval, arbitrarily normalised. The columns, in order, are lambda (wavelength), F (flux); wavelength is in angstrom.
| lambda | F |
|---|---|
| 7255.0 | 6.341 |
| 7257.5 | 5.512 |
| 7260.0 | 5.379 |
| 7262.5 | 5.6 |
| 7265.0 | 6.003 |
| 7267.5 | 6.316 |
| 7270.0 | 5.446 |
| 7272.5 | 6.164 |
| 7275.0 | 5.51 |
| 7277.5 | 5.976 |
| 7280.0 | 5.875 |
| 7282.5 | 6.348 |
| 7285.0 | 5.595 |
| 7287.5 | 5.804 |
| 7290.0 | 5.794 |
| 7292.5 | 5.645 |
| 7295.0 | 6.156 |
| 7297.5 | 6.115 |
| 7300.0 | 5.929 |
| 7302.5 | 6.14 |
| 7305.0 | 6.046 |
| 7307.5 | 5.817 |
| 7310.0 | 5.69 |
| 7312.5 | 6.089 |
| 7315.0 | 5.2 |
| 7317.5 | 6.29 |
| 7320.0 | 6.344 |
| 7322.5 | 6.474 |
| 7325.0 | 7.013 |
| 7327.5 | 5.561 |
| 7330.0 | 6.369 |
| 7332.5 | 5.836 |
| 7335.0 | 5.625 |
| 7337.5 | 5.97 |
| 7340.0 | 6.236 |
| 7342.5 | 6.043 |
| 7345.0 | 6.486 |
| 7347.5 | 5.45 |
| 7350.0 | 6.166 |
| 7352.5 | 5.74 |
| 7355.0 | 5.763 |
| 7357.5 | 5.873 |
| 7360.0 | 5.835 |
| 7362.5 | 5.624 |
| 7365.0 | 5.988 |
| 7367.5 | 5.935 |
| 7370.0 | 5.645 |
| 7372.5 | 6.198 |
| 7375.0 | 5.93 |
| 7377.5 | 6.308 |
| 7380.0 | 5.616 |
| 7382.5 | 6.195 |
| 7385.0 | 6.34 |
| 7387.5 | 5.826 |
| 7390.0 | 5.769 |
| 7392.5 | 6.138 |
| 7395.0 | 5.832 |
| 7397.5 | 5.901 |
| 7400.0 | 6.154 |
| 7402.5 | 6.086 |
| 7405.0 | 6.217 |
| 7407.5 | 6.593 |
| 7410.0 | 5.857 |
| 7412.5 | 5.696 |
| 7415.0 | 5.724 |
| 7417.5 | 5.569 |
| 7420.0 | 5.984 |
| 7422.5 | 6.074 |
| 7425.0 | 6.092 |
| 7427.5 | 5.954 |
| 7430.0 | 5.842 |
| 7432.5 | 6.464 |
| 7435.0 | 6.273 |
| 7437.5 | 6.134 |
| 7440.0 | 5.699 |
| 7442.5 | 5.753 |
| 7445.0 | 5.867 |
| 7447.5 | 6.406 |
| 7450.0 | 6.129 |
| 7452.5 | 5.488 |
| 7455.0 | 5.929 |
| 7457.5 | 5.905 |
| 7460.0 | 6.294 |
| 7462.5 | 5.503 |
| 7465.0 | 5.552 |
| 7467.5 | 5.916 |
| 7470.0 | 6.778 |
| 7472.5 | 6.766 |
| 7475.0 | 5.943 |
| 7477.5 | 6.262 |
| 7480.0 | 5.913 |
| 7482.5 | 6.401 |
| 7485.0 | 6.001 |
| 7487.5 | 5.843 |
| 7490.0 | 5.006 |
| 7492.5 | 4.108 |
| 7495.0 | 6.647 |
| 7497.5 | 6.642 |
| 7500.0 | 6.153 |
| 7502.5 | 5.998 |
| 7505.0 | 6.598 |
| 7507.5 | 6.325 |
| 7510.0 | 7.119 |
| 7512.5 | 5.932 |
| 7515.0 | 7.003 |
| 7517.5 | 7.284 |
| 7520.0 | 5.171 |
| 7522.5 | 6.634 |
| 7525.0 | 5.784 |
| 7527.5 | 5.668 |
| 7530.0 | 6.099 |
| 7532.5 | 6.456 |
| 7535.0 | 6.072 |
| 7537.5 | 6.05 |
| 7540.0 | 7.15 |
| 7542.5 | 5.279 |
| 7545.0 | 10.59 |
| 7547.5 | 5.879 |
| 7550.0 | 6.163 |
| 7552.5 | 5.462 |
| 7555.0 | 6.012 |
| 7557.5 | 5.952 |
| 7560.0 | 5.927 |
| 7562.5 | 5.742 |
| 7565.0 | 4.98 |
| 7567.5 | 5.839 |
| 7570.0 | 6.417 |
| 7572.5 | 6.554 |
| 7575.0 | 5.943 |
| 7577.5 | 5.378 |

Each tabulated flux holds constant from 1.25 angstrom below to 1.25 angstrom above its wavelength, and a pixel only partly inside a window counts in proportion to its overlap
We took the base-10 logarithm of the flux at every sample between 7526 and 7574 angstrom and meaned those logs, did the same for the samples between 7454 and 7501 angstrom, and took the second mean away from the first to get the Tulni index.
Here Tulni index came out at 0.015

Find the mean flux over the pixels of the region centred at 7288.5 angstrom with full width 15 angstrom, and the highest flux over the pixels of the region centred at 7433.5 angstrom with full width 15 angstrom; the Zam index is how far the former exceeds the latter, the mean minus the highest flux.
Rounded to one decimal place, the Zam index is -0.6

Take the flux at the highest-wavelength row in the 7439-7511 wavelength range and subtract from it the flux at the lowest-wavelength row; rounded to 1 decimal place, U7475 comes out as 1.4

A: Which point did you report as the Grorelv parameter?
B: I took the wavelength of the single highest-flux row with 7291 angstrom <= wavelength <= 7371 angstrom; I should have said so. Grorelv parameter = 7325.0 angstrom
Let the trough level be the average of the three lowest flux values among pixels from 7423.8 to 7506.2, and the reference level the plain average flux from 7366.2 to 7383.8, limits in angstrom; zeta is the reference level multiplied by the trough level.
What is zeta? 29.1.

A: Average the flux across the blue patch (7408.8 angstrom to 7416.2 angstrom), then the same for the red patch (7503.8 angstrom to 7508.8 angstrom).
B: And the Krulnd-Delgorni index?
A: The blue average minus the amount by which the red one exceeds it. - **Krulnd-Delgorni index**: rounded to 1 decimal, 5.1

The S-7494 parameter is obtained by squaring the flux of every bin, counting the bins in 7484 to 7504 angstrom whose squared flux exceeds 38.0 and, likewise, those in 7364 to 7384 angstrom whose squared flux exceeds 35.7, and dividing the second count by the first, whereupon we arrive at 2.0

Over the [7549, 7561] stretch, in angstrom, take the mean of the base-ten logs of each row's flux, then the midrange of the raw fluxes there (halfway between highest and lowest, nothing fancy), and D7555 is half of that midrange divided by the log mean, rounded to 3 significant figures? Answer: 3.77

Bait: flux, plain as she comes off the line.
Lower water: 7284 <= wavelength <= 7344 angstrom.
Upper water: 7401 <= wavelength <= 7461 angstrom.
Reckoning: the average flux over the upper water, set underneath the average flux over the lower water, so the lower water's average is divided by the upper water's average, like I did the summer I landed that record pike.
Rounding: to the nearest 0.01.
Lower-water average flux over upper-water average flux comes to 1.00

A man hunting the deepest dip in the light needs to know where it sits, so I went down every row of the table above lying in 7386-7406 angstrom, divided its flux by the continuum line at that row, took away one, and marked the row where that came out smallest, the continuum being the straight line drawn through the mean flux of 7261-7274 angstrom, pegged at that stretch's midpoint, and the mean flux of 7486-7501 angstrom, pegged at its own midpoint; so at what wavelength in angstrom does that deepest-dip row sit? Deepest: 7390.0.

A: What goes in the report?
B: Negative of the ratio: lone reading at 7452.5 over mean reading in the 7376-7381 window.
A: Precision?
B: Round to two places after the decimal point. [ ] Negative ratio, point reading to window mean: -0.92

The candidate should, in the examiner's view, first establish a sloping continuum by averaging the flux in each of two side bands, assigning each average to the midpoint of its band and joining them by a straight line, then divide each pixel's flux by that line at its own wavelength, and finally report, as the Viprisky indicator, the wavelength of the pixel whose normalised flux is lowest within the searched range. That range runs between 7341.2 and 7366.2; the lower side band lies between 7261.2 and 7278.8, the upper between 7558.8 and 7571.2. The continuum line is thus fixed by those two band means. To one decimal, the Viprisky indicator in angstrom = 7347.5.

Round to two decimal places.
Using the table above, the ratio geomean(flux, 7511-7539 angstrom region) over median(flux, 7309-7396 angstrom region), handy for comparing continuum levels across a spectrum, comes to 1.04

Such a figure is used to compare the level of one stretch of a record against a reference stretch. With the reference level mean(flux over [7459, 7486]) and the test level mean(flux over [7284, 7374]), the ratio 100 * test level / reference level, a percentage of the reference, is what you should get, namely 97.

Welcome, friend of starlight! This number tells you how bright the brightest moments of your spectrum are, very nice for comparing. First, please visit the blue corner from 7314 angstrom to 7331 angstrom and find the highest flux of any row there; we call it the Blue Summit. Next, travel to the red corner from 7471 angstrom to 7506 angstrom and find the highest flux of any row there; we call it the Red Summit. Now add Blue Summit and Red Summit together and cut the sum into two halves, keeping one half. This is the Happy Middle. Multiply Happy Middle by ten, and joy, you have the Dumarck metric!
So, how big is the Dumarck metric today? 69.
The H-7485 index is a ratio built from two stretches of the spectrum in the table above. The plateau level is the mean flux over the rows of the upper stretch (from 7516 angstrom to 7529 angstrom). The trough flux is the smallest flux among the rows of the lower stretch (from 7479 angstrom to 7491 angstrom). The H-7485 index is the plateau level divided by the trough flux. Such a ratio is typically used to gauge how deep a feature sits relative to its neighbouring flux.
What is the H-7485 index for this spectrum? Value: 1.22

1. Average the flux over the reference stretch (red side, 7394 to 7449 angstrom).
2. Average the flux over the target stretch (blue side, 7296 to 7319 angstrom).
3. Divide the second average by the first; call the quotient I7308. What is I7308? 0.99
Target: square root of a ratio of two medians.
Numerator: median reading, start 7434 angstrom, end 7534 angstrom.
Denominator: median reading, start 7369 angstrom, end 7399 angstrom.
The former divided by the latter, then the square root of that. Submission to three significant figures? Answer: 1.01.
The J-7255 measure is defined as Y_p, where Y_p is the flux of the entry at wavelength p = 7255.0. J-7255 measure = 6.341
